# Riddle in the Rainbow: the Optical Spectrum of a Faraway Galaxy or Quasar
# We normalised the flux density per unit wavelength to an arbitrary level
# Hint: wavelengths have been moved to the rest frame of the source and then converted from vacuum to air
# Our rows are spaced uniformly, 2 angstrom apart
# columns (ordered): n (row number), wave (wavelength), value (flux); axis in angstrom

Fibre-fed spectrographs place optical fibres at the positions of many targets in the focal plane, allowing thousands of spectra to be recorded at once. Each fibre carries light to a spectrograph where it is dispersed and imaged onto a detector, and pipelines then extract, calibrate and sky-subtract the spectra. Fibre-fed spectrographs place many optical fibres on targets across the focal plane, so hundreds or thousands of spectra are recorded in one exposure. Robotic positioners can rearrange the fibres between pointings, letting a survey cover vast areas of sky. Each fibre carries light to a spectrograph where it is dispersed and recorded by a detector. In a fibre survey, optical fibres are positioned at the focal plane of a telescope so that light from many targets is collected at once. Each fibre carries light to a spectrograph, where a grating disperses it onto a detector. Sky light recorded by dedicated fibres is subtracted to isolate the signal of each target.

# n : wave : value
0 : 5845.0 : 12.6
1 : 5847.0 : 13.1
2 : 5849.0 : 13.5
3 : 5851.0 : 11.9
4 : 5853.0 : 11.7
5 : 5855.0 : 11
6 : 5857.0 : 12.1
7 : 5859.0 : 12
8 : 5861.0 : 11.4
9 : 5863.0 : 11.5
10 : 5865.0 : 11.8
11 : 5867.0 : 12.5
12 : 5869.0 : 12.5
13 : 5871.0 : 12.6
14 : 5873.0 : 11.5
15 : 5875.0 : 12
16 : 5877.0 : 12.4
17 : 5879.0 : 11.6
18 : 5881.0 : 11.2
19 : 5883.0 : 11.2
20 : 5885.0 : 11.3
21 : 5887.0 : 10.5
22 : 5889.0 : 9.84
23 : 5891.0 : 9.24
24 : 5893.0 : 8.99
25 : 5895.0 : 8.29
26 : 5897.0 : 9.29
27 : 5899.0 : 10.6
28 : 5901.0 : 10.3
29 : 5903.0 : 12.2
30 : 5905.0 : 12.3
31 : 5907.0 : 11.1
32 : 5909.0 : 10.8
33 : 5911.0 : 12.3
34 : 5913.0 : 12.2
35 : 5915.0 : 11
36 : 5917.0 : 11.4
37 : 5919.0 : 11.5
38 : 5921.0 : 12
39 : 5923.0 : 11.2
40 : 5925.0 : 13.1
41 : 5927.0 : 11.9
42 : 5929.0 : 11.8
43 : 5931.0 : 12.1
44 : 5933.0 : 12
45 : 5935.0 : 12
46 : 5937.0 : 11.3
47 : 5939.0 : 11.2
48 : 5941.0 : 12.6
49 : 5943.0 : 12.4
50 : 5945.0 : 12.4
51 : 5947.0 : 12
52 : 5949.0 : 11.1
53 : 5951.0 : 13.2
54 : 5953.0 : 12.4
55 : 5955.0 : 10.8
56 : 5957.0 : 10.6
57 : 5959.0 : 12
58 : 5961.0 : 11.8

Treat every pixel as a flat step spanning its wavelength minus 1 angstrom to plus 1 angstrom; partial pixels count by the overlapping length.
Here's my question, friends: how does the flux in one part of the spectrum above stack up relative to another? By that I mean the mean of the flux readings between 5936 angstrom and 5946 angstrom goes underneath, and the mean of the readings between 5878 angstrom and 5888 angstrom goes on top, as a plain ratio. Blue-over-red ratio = 0.93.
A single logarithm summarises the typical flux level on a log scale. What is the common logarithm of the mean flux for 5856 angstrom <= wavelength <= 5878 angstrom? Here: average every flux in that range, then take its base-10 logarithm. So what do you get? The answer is 1.08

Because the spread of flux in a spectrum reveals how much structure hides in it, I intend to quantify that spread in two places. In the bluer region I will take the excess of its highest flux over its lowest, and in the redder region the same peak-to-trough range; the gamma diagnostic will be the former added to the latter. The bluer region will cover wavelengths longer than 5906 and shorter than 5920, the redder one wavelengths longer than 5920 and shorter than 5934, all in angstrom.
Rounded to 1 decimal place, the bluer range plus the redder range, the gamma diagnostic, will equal 3.4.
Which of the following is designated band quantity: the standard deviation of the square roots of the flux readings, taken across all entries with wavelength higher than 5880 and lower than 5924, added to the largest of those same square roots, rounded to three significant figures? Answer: 3.68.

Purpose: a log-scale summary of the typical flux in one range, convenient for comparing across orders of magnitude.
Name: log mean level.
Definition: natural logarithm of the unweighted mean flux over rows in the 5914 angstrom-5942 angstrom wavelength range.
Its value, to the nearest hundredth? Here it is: 2.47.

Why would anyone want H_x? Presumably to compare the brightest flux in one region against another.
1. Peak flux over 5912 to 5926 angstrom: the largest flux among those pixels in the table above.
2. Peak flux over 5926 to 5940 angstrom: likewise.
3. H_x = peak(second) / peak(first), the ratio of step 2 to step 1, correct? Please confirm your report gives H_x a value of 0.92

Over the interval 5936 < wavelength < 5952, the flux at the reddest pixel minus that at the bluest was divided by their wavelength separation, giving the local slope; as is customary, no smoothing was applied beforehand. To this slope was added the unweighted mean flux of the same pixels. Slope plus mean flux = 12.2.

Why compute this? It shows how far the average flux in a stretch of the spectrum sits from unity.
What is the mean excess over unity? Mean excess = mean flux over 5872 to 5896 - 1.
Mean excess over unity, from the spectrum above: 9.7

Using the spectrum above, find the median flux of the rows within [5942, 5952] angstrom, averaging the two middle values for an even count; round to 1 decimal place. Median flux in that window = 12.4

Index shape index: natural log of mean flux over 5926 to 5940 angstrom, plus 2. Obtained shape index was 4.46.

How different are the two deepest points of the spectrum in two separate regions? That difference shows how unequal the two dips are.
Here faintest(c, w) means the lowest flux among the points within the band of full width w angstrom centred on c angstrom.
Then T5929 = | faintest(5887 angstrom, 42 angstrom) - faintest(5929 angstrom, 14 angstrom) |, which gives 2.9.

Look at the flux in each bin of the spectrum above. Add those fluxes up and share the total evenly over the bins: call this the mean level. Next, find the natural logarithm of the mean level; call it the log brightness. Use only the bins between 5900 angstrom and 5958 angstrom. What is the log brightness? 2.465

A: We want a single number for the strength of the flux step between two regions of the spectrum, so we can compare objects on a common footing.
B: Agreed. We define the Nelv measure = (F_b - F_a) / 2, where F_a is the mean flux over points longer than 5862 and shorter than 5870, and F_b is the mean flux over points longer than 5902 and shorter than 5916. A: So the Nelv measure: -0.19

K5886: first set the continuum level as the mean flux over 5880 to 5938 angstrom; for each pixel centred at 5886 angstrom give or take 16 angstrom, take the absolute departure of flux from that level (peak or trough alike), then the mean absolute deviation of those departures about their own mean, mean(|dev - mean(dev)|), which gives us 0.68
